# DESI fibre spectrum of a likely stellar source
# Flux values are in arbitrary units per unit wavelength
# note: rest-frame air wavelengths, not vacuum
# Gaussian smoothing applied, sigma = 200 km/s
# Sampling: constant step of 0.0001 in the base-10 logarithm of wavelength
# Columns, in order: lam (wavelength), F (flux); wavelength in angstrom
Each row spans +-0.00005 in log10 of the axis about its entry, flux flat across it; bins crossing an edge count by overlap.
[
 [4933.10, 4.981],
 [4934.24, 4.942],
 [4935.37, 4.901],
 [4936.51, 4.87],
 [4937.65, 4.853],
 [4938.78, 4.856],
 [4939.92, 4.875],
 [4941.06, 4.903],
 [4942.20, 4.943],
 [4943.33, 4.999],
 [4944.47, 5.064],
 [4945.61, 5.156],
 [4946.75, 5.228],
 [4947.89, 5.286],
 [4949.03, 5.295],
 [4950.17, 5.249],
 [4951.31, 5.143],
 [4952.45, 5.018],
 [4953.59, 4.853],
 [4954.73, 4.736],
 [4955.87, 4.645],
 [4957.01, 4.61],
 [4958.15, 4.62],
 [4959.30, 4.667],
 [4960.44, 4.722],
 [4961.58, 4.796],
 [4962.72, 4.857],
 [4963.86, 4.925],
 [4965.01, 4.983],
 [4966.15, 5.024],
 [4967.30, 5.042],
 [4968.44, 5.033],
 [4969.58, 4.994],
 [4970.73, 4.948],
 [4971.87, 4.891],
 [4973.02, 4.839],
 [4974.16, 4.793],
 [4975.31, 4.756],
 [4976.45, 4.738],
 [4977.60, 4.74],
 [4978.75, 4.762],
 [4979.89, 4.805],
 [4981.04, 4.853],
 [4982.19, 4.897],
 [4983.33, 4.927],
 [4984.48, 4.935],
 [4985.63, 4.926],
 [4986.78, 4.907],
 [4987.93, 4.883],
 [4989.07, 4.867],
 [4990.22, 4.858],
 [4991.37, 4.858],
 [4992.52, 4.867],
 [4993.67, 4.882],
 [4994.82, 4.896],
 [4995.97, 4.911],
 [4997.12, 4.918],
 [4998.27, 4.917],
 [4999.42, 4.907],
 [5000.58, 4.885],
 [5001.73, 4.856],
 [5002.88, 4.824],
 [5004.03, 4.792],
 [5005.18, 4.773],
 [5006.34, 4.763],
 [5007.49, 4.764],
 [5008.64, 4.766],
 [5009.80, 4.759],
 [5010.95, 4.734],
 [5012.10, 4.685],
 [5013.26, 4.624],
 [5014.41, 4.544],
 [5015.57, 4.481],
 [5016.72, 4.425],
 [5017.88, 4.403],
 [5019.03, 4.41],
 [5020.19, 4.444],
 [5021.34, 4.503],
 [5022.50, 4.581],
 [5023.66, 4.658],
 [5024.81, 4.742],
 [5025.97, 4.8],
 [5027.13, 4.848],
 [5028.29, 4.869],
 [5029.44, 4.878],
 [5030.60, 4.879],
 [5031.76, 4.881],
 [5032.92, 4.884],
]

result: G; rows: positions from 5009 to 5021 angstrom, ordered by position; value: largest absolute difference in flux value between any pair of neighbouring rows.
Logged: 0.08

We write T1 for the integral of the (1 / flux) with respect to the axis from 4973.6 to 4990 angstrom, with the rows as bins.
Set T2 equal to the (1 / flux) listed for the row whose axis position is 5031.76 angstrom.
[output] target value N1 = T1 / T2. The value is 16.5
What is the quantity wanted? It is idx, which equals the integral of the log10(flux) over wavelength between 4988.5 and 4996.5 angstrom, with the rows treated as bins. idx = 5.51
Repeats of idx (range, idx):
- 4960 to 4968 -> 5.53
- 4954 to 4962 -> 5.37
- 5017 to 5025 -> 5.24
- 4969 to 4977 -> 5.49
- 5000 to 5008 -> 5.46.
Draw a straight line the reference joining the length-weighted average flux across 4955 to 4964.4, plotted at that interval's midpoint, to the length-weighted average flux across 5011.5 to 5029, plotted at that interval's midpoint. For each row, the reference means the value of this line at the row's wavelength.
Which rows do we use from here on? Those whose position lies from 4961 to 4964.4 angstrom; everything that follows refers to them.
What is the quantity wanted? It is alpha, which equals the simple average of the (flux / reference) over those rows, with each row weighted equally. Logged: 1.028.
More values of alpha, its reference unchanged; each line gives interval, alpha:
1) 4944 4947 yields 1.081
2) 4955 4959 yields 0.976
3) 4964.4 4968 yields 1.063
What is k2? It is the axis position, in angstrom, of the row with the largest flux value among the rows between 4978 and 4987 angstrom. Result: 4984.48 angstrom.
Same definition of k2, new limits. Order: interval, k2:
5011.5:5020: 5012.10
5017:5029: 5028.29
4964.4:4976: 4967.30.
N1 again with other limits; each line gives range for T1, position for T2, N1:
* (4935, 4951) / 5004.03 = 15.2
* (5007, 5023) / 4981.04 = 17.0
